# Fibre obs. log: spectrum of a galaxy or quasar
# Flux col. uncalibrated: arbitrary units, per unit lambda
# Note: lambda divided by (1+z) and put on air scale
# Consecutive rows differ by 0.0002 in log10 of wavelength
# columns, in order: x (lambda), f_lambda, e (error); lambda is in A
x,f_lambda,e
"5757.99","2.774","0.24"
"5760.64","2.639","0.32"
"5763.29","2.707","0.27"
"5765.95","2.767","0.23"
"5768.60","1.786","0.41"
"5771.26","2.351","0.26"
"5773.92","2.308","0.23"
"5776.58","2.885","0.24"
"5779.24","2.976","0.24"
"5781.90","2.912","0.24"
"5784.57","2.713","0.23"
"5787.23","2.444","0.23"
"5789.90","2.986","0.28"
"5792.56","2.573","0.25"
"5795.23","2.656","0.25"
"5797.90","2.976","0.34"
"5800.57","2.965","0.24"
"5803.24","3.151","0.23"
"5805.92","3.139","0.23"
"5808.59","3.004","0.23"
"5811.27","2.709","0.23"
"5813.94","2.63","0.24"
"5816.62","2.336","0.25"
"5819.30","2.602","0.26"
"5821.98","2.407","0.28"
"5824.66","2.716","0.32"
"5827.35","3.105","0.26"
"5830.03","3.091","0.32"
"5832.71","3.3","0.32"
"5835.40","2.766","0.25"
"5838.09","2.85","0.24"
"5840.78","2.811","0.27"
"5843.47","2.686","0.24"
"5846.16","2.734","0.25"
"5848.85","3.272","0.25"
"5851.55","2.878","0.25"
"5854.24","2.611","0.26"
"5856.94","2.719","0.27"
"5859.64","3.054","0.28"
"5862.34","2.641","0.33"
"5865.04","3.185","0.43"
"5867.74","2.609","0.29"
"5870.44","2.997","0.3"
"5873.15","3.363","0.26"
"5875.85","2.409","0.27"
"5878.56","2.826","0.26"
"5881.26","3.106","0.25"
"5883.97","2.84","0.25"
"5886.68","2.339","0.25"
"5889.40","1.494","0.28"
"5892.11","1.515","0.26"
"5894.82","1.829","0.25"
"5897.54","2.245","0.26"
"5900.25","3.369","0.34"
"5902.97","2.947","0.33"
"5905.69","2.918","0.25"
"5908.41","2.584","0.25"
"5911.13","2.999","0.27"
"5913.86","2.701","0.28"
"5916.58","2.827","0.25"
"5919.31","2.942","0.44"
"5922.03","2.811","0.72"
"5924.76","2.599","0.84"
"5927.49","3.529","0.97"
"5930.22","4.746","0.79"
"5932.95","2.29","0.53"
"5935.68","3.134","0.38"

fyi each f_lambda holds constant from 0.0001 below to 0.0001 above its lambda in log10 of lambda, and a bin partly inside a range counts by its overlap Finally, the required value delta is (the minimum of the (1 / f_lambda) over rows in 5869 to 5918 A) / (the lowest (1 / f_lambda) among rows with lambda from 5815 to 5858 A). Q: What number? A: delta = 0.98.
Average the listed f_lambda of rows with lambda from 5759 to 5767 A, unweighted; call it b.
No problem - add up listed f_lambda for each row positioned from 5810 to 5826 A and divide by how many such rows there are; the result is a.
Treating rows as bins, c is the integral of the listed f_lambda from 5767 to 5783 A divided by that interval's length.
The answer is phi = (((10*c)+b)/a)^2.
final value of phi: 120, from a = 2.57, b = 2.70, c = 2.54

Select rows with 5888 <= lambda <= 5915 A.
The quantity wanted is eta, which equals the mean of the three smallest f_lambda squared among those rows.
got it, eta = 3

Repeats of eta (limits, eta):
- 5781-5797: 7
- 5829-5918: 3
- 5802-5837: 6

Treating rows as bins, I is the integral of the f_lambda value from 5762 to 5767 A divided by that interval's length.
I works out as 2.73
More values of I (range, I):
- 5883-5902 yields 2.24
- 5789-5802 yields 2.83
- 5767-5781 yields 2.48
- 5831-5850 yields 2.92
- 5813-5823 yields 2.49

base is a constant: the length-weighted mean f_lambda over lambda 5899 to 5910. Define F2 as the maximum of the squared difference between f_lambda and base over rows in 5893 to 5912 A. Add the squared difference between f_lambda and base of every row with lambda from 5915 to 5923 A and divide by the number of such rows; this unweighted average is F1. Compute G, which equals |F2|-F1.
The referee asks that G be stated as 1.2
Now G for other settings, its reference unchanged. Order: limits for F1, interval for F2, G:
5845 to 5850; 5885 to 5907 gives 2.0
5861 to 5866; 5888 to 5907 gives 2.0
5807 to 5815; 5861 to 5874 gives 0.1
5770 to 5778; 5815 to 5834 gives 0.1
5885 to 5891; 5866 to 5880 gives -1.0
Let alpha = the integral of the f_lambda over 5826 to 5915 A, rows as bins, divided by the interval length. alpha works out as 2.75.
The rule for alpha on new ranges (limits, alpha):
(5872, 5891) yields 2.60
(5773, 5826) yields 2.76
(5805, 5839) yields 2.82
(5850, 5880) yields 2.85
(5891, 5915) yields 2.58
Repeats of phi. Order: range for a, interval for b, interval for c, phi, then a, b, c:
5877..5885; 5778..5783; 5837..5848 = 111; 2.92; 2.94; 2.79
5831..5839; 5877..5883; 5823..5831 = 119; 2.97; 2.97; 2.94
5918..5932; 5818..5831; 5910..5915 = 88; 3.33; 2.78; 2.85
